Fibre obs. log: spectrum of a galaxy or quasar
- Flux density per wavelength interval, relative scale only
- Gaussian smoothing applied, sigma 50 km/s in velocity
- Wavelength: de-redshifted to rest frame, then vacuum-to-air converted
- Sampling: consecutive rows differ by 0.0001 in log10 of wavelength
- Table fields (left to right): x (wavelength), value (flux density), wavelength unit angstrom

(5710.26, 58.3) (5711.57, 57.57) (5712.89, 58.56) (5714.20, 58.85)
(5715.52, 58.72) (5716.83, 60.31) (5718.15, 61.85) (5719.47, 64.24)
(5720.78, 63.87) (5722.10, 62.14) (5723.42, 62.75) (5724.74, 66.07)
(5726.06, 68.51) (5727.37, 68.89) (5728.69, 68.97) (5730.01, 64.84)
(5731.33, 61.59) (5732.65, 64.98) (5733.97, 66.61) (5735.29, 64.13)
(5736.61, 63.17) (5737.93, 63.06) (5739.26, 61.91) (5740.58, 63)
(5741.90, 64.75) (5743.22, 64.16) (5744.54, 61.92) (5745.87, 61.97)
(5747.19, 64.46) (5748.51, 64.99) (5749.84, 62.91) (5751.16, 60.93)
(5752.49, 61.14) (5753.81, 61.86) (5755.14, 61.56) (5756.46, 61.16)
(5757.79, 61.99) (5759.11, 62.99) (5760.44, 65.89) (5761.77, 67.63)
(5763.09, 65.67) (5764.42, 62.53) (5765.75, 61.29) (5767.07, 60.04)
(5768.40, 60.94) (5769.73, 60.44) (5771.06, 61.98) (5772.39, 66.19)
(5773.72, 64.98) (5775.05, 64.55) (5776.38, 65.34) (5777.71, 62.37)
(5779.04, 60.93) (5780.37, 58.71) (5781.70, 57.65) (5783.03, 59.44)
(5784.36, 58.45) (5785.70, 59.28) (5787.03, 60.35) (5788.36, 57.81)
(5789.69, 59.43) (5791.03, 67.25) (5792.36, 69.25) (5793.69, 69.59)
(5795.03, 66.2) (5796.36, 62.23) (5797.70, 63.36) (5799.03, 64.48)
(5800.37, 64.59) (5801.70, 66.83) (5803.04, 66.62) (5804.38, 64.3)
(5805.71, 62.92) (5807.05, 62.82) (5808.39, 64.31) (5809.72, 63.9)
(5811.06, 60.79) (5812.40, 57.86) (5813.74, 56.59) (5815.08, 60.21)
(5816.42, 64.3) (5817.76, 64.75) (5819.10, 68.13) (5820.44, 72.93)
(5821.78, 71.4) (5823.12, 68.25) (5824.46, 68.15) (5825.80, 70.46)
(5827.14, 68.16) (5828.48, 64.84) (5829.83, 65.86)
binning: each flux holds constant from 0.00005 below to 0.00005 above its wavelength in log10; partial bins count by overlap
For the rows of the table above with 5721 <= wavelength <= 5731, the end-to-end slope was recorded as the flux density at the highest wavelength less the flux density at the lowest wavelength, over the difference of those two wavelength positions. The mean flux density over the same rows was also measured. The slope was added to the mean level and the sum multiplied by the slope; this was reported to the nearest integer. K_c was 23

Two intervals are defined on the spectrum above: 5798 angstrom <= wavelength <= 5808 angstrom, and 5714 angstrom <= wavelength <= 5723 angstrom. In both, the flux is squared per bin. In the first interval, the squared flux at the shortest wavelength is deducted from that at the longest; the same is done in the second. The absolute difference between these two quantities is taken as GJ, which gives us 609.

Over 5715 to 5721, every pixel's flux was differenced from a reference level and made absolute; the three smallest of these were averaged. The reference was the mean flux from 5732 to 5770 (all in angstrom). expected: 1.07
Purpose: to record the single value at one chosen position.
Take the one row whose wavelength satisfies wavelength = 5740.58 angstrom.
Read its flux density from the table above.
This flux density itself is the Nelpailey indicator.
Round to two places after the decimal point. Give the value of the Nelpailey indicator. 63.00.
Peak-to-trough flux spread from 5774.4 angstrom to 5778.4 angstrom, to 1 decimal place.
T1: 3.0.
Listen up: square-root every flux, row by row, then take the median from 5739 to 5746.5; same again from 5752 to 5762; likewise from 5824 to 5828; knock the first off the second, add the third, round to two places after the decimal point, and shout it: 8.22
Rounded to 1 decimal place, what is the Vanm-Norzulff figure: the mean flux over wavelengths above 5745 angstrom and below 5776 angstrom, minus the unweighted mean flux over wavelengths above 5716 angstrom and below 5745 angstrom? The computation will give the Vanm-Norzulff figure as -1.2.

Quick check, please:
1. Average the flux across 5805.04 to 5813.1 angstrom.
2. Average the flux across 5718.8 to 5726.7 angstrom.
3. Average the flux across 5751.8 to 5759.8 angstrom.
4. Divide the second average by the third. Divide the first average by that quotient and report 59.4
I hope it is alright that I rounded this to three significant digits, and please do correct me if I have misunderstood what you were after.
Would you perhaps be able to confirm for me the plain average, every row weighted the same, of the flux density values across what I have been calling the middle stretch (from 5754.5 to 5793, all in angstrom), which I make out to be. 62.3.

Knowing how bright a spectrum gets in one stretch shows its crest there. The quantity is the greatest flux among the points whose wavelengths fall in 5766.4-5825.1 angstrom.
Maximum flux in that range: 72.93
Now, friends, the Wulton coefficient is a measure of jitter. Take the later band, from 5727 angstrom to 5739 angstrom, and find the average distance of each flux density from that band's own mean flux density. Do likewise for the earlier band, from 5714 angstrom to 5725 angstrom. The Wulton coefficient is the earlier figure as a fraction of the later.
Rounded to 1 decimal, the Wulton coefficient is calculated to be 1.0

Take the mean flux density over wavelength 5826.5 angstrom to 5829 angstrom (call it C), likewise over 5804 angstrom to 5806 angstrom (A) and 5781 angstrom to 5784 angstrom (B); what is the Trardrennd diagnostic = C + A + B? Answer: 189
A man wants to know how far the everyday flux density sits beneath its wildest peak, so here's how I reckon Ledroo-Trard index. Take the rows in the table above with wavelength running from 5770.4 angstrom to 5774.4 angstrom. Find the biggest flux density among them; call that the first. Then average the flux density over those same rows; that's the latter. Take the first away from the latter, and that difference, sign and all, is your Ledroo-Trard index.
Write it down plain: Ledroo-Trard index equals -1.8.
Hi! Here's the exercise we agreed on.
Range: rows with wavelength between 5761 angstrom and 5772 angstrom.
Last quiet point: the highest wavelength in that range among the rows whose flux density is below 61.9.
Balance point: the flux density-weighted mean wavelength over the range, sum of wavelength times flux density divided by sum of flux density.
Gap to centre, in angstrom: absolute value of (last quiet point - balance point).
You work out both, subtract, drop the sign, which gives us 3.4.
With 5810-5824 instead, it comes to 2.3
